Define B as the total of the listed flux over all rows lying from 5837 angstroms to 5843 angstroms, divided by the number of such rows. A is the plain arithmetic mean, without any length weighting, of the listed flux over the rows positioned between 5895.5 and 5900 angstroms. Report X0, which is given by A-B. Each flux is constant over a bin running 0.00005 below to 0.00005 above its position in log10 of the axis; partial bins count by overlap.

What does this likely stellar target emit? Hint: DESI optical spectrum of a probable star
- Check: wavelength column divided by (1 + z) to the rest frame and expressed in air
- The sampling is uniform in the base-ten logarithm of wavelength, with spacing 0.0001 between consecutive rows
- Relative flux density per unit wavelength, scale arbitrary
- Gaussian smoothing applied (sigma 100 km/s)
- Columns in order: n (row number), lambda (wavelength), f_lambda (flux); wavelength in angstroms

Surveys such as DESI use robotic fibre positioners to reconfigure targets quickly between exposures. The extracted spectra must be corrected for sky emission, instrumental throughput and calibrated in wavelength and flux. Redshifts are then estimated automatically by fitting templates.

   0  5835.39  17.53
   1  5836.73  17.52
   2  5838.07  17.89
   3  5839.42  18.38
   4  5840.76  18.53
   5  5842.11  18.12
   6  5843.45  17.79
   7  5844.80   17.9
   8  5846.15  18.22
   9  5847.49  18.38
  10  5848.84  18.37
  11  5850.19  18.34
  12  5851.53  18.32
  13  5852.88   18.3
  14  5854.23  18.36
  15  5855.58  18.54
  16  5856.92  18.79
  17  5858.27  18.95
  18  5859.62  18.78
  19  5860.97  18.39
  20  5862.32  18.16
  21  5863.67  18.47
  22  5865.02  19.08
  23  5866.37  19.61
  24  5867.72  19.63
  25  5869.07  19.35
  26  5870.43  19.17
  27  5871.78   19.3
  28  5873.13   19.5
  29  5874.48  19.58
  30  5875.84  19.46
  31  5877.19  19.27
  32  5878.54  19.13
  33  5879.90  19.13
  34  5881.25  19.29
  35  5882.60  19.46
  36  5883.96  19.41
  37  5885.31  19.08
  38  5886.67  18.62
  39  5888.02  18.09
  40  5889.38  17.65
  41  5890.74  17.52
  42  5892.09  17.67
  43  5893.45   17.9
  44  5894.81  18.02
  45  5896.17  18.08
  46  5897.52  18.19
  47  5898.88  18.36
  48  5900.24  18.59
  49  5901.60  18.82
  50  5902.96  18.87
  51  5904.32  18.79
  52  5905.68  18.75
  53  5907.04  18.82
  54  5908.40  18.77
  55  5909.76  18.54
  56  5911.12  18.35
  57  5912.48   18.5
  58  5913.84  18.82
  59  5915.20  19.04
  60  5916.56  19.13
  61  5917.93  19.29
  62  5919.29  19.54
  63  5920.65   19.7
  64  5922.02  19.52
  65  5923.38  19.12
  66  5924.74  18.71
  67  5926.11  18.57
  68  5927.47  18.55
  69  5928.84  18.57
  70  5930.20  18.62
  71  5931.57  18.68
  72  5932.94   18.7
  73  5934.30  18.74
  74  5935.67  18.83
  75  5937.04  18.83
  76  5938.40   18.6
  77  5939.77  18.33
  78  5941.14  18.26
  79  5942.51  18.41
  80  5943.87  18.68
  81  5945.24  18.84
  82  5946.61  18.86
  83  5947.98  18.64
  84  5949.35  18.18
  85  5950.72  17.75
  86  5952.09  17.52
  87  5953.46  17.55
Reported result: 0.0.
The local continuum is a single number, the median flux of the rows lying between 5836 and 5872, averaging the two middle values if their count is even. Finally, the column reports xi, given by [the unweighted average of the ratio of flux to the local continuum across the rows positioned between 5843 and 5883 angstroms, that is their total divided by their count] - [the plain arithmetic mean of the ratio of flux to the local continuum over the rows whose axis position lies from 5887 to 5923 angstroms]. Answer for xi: 0.013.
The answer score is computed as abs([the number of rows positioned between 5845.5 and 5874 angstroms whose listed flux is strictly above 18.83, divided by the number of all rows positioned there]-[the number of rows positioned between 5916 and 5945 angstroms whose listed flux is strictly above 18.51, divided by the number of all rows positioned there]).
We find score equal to 0.48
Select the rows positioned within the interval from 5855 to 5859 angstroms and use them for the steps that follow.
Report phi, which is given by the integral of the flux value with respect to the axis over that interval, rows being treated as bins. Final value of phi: 75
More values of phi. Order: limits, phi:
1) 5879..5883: 77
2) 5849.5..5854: 82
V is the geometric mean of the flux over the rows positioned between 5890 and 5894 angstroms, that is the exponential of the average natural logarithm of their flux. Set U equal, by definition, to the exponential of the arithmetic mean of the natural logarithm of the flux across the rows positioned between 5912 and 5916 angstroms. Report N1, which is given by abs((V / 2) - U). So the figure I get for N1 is 9.94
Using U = 18.79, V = 17.7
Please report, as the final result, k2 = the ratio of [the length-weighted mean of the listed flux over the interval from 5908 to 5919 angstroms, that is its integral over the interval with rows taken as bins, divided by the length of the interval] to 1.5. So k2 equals 12.6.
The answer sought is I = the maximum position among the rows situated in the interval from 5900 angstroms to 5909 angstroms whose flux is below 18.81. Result 5908.40 angstroms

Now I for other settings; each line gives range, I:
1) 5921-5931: 5930.20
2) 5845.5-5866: 5863.67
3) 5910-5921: 5912.48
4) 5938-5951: 5950.72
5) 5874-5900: 5898.88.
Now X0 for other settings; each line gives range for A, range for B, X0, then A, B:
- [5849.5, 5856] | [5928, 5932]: -0.3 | 18.4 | 18.6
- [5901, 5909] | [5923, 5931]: 0.1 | 18.8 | 18.7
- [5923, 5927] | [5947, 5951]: 0.6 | 18.8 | 18.2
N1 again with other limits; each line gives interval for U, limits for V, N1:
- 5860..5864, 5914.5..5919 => 8.76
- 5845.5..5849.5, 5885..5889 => 9.03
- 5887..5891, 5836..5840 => 8.79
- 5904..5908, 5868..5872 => 9.15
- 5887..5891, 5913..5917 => 8.25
